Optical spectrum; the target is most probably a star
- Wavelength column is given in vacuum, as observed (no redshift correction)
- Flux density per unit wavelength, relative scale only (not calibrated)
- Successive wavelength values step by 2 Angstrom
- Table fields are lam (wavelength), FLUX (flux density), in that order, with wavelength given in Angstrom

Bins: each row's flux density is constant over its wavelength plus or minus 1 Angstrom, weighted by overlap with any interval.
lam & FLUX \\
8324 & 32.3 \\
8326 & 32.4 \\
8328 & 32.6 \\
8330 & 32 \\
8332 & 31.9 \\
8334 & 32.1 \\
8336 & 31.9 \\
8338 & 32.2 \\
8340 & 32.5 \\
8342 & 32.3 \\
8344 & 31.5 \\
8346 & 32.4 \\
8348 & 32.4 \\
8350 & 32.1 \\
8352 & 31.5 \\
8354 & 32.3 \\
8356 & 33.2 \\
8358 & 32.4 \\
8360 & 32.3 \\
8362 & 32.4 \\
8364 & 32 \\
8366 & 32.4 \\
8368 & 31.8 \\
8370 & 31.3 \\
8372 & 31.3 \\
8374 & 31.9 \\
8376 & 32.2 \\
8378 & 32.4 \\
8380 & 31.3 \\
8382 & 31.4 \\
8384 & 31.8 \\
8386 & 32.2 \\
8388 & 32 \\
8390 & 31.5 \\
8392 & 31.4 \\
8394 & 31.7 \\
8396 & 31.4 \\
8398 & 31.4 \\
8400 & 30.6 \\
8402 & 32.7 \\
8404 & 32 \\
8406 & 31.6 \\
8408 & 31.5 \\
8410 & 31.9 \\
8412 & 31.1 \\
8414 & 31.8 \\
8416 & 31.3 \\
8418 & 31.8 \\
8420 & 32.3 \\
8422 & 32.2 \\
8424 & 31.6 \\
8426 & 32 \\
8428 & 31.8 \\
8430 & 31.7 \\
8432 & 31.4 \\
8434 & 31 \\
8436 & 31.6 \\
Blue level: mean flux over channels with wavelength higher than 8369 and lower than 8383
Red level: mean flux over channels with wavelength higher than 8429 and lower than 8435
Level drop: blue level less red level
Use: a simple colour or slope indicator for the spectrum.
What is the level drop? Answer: 0.32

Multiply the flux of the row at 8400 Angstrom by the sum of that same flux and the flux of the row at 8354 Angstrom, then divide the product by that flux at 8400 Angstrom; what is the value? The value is 62.9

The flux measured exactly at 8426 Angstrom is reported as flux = 32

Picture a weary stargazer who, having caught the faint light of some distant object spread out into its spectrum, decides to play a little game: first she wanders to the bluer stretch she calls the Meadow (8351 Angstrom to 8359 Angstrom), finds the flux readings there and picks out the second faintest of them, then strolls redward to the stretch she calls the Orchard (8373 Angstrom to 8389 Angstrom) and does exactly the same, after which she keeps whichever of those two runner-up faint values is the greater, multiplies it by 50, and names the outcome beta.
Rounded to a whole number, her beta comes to 1615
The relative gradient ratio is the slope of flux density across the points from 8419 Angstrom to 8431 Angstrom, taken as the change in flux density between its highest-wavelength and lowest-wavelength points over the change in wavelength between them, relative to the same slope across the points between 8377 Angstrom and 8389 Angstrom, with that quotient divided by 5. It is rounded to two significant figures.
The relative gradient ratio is 0.30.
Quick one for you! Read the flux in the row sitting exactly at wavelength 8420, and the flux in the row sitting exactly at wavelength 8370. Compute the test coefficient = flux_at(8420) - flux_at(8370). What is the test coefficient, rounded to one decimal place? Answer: 1.0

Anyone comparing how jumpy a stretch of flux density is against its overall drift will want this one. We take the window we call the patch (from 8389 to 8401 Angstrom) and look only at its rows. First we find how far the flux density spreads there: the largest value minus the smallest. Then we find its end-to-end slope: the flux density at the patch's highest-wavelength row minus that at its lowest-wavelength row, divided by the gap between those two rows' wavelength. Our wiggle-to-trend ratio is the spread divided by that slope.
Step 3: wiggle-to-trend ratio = -12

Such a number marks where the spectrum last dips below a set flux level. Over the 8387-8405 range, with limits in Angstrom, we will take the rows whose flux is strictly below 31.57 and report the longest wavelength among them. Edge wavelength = 8400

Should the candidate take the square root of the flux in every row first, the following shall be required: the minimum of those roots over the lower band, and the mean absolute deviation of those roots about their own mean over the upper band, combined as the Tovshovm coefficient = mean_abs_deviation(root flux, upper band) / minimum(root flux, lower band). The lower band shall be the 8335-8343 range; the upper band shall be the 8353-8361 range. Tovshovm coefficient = 0.0050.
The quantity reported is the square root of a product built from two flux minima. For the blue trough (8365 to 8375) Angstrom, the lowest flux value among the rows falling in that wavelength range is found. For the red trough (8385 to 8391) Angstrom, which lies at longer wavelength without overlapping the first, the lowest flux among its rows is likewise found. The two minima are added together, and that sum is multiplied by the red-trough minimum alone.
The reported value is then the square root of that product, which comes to 44.5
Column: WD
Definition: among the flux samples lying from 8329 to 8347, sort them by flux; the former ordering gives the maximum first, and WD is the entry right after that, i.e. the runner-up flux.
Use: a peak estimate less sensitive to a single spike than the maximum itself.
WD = 32.4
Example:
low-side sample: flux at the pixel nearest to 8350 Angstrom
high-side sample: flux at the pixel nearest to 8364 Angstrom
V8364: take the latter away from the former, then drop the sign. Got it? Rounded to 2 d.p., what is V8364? 0.10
